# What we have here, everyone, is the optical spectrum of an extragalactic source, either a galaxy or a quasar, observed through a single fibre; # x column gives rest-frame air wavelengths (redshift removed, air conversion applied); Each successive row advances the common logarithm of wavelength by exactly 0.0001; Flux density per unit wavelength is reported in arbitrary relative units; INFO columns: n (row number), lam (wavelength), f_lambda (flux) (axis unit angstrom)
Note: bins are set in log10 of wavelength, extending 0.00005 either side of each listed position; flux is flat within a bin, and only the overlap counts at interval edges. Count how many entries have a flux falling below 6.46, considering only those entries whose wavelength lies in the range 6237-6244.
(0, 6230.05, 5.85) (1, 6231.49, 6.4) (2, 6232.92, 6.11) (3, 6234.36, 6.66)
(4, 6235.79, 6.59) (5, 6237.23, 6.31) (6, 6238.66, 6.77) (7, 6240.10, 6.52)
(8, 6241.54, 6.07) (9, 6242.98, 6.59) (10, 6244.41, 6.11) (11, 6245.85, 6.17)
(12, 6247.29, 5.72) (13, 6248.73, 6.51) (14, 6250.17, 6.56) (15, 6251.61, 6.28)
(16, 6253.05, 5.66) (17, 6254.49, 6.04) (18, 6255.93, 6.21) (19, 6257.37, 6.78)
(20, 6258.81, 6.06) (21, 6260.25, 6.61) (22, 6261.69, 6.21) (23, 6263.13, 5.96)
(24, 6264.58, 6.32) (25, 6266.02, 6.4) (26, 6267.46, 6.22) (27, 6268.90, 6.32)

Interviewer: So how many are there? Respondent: 2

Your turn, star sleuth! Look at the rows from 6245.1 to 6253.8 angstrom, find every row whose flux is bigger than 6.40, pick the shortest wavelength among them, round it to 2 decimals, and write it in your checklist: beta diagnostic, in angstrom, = 6248.73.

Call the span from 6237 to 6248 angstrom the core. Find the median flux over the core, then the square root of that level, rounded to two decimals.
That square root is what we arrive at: 2.50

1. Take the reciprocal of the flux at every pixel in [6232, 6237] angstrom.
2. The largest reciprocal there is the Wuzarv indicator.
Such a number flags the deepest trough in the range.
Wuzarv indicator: 0.164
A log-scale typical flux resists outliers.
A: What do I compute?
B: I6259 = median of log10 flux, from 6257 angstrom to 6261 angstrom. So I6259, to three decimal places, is 0.820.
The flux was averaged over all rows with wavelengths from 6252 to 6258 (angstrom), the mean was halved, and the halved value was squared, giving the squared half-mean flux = 9.5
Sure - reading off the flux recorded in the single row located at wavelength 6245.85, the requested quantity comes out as 6.17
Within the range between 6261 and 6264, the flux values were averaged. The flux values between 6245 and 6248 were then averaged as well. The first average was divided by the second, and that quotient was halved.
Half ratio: 0.512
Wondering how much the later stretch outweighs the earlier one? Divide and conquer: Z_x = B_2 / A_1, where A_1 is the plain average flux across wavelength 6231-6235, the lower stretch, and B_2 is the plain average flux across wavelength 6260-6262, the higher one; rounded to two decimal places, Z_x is 1.00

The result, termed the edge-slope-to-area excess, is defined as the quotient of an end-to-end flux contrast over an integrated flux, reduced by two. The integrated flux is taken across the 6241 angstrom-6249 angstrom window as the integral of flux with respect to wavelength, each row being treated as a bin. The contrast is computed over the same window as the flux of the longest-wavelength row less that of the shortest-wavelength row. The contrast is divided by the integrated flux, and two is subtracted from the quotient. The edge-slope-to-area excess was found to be -1.99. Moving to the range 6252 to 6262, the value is -1.99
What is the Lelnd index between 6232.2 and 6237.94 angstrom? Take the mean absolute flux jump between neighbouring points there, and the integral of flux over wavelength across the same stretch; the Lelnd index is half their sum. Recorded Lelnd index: 18.6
